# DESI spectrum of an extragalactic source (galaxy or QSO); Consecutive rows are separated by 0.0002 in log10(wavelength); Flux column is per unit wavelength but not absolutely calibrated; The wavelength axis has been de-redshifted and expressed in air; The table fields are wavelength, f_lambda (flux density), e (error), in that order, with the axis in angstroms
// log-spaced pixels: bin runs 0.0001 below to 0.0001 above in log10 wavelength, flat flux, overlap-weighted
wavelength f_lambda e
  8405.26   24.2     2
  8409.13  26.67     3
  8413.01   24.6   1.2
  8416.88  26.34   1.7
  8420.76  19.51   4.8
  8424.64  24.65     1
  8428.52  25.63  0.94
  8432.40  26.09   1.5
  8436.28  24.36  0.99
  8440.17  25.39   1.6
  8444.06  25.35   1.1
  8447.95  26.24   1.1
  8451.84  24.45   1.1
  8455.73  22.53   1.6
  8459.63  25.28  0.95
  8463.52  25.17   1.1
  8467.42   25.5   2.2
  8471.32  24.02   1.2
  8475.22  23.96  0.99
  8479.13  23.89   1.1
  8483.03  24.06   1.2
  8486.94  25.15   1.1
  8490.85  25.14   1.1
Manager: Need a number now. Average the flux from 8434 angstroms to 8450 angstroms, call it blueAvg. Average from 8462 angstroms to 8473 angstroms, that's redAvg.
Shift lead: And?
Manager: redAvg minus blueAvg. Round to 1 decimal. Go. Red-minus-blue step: -0.4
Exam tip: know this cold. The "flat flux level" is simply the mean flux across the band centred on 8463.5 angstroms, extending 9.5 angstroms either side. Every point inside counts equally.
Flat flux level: 24.5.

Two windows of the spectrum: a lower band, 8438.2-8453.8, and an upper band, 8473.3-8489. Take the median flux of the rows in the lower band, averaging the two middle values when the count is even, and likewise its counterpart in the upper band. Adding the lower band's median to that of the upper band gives 49.4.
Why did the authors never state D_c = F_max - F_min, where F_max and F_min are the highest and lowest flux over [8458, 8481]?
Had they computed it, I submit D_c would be 1.6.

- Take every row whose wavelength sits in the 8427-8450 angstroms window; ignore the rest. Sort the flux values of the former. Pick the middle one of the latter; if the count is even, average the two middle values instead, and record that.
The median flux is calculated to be 25.5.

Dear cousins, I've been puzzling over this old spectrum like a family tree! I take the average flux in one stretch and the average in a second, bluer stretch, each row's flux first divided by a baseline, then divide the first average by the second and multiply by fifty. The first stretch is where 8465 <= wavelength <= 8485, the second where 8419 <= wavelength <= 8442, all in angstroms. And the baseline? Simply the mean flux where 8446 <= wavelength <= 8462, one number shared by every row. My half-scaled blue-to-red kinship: 50.0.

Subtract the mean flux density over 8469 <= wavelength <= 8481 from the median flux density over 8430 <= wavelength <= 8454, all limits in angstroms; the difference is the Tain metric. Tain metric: 1.4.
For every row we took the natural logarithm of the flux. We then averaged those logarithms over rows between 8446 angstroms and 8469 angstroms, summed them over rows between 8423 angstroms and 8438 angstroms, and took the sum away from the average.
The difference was -9.7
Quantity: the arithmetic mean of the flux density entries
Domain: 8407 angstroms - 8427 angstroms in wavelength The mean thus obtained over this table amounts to 24.4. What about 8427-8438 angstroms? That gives 25.4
